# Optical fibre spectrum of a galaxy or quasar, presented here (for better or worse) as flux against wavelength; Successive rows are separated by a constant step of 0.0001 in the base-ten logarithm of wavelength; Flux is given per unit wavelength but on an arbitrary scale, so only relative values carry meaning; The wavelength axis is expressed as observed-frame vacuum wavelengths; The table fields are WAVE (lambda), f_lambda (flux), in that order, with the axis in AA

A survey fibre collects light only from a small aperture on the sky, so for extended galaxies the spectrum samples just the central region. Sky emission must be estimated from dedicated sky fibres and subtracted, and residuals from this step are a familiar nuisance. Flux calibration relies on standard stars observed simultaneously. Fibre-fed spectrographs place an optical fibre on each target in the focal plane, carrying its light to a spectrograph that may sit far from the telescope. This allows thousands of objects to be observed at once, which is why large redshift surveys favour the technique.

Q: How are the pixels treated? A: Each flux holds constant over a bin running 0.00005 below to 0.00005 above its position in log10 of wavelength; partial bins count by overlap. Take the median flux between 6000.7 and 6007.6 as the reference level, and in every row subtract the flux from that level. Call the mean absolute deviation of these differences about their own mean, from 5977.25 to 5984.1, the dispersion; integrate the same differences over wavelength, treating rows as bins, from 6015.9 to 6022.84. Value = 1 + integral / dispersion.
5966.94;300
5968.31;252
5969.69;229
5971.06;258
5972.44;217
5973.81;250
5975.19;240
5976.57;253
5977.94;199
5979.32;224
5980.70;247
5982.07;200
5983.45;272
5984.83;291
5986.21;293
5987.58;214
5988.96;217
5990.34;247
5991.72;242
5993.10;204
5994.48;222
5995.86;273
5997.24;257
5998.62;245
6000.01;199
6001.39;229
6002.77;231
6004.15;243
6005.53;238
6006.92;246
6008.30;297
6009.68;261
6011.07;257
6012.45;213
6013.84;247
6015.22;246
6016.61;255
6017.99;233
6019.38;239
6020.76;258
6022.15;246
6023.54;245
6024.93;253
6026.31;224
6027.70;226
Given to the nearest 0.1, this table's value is -1.3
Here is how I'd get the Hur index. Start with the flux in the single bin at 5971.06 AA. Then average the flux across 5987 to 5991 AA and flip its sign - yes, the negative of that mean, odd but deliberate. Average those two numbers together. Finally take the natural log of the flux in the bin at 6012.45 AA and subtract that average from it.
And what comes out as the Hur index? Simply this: -11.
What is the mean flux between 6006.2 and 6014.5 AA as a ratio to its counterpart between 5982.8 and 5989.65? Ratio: 0.98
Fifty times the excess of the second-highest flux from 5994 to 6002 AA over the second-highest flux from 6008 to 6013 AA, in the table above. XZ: -200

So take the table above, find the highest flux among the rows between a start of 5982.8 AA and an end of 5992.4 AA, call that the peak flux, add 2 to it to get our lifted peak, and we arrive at 295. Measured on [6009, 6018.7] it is 263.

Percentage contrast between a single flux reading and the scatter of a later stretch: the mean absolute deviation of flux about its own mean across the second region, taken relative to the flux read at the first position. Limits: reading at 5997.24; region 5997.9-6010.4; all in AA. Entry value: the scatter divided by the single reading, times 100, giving 6.6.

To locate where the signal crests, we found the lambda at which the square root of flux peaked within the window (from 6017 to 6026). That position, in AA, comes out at 6020.76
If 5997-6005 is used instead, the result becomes 5997.24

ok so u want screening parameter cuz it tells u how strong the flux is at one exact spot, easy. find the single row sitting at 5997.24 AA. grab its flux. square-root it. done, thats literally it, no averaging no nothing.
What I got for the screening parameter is 16.0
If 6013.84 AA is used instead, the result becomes 15.7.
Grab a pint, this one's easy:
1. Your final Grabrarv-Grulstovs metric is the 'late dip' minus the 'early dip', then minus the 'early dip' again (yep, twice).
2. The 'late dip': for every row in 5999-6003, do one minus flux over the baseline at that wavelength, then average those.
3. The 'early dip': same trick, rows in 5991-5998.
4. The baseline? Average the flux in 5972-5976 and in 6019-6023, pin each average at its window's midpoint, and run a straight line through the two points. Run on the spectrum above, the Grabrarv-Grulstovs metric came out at 0.08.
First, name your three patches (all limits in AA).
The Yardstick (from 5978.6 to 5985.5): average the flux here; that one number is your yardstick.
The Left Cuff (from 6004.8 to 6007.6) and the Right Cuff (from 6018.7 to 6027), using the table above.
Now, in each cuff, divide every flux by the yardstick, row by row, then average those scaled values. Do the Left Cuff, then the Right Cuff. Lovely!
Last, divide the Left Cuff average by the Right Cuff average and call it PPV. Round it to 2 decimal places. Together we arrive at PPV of 0.99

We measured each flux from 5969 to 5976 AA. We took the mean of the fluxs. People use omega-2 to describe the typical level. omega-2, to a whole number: 239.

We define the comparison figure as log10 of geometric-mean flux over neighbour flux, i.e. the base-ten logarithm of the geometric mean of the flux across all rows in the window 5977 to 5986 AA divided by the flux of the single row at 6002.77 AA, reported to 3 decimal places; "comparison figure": 0.010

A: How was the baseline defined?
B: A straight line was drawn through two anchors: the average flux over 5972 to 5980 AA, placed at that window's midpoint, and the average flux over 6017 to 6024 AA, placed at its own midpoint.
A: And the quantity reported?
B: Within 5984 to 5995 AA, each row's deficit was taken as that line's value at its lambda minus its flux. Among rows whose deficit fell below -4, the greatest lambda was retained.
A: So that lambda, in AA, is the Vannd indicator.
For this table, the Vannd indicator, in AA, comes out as 5991.72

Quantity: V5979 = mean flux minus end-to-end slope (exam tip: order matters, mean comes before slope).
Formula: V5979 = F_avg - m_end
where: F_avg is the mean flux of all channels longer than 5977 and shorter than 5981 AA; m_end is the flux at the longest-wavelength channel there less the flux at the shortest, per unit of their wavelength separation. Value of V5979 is 206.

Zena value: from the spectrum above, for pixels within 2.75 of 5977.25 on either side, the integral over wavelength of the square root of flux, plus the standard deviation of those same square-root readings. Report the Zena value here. 84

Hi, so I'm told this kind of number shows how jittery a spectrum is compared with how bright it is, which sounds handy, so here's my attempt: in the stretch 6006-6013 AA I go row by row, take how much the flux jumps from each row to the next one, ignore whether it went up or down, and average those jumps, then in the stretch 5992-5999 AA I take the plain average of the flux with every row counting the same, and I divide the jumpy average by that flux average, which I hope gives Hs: 0.14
